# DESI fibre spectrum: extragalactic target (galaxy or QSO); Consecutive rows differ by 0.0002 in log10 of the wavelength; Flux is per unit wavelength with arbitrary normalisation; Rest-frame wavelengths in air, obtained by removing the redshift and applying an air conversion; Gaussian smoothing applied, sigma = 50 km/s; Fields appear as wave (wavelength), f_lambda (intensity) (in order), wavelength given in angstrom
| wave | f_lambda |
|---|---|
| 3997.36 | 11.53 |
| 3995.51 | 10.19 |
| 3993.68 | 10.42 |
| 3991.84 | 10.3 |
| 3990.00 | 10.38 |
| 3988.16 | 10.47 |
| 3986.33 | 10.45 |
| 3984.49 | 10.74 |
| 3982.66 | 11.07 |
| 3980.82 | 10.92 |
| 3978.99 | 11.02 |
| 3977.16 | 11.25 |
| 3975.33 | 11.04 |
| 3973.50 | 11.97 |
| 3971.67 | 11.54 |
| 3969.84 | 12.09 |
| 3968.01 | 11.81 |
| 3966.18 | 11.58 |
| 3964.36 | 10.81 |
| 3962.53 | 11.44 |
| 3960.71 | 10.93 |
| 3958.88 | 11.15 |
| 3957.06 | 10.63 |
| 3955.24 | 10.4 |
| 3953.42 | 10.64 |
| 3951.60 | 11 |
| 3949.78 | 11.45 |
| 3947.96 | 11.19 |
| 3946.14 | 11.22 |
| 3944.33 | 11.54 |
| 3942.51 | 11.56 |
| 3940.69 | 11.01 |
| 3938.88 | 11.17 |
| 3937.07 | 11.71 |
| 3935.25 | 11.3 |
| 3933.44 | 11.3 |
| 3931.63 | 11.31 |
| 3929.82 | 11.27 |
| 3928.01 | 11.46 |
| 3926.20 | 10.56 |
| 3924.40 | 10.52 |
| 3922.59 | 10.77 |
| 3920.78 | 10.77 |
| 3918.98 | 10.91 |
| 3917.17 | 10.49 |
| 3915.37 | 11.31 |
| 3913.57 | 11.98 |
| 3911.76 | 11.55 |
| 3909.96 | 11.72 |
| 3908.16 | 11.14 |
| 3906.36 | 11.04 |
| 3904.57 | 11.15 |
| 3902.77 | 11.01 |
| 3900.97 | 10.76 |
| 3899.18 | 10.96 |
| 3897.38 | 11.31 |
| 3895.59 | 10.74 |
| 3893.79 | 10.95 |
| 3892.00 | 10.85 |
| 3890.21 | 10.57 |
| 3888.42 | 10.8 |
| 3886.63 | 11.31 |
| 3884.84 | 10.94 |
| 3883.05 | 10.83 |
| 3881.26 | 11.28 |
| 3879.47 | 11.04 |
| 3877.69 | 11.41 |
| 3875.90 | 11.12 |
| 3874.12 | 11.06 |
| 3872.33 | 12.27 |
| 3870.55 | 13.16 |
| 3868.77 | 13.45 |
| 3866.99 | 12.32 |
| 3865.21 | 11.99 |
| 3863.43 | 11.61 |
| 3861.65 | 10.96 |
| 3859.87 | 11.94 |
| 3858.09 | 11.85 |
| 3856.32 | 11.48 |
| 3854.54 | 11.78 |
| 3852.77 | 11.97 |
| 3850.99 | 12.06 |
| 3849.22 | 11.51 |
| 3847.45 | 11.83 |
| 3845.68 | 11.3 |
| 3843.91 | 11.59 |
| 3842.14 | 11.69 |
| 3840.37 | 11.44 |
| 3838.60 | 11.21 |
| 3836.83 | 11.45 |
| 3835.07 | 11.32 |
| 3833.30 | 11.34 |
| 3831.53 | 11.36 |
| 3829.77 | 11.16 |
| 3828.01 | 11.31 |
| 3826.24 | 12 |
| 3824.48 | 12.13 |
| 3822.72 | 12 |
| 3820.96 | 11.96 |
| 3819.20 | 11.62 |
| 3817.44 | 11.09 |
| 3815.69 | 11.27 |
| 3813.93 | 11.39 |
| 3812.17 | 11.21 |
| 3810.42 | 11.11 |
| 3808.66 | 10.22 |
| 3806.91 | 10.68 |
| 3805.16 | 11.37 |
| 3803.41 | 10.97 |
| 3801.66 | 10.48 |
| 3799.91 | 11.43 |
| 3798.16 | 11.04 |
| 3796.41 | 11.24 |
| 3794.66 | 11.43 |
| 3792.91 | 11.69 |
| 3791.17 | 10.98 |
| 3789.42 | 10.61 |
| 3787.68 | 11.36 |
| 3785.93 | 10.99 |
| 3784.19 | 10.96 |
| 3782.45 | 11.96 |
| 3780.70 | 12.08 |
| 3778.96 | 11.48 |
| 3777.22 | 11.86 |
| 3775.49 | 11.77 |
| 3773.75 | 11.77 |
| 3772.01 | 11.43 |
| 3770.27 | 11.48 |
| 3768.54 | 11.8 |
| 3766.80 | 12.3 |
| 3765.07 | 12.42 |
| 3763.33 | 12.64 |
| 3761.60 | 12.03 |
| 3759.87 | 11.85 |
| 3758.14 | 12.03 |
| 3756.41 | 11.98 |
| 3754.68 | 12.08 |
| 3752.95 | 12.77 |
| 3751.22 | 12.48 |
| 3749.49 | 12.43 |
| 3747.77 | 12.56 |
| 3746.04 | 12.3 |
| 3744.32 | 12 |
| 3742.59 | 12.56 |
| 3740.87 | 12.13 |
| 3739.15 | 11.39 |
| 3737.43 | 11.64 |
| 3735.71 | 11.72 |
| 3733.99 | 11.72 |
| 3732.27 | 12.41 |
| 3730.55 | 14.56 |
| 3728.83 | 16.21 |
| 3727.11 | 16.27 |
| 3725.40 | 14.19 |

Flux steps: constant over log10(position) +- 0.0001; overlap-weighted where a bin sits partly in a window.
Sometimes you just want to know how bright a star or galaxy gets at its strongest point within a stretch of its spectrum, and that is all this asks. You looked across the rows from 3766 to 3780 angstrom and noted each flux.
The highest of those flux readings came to 12.3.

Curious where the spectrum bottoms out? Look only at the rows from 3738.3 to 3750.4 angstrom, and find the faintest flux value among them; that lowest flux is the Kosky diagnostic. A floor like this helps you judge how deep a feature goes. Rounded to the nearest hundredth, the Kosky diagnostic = 11.39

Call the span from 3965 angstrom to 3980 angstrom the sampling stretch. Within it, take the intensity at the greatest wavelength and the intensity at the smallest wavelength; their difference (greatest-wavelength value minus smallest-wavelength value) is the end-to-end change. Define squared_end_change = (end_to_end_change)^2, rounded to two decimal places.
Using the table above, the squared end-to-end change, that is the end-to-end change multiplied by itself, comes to 0.31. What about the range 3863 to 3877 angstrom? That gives 0.24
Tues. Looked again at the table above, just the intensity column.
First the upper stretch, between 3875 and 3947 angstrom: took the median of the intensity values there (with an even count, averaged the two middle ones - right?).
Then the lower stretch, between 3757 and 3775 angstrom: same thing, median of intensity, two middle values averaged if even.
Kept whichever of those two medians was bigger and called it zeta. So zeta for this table 11.94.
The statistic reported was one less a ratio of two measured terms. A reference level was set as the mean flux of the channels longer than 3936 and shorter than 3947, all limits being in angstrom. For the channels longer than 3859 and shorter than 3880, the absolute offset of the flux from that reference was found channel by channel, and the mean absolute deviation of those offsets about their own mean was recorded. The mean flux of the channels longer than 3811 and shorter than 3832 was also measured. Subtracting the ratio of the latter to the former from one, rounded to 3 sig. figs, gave -22.9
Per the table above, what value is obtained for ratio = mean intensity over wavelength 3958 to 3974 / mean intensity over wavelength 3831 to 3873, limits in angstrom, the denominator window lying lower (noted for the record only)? 0.97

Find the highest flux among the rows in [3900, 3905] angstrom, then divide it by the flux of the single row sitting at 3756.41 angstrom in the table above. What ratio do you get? 0.93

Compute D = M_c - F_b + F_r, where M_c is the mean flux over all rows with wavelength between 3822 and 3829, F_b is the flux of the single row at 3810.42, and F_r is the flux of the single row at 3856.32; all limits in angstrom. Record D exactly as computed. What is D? 12.2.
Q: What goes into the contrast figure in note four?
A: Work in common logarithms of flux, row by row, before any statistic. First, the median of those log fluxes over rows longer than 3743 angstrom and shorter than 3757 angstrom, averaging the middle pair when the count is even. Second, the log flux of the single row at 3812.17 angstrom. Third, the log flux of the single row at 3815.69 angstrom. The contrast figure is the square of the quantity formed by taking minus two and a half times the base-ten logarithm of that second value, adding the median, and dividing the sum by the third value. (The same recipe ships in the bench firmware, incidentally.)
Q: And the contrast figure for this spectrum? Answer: 0.977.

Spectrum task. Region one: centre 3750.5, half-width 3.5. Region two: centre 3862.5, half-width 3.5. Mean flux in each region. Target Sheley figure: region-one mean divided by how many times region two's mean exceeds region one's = 13.6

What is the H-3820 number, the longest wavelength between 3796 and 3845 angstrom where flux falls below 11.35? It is 3838.60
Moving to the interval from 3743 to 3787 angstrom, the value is 3785.93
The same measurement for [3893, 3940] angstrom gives 3938.88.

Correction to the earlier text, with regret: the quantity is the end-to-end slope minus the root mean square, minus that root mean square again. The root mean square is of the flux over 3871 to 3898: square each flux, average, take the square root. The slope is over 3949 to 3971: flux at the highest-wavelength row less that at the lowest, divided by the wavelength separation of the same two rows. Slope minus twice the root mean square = -22.2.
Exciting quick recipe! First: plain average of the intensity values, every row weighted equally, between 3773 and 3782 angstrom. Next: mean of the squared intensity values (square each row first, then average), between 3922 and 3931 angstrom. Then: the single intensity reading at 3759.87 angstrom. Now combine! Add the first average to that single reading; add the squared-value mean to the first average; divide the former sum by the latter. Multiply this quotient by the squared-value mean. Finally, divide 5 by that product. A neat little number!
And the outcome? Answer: 0.232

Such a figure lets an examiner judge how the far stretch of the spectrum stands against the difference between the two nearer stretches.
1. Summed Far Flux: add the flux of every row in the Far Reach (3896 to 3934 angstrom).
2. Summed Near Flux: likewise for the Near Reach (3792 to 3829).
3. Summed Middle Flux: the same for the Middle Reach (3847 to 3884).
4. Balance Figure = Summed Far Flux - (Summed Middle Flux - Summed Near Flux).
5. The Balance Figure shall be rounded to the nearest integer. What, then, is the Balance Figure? 224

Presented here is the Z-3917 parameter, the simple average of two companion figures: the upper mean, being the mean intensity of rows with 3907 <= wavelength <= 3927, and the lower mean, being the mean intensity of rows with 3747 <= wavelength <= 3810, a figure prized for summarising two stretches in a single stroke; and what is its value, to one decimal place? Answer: 11.3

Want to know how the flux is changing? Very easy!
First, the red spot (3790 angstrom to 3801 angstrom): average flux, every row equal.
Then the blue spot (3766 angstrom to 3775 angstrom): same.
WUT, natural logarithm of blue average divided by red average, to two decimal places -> 0.04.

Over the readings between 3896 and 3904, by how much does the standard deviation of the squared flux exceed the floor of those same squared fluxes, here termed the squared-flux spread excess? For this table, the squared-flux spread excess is -111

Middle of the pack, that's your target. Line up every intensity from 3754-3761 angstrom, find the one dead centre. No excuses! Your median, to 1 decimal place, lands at 12.0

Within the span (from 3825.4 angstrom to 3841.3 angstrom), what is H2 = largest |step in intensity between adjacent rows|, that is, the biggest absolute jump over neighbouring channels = 0.69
